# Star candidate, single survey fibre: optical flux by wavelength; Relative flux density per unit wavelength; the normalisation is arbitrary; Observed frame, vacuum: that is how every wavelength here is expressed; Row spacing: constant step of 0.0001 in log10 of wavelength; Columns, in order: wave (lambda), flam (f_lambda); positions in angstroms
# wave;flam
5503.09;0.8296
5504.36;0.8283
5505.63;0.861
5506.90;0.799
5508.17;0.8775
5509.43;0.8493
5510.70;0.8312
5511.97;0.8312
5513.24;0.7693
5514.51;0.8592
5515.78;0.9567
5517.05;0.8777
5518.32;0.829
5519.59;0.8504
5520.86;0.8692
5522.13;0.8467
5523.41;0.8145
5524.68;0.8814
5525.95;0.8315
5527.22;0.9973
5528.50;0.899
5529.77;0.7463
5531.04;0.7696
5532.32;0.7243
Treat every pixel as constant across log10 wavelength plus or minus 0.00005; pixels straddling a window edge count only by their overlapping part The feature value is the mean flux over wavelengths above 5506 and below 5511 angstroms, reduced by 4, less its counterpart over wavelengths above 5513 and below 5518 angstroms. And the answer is -4.03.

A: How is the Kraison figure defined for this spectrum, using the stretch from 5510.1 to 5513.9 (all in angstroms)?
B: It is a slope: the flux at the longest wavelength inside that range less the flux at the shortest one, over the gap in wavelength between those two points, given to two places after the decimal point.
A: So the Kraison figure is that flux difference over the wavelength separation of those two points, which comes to -0.02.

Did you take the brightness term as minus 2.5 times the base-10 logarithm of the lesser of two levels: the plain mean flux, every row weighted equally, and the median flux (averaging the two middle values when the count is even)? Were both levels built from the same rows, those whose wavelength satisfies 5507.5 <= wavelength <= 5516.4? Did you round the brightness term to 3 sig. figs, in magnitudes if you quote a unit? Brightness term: 0.177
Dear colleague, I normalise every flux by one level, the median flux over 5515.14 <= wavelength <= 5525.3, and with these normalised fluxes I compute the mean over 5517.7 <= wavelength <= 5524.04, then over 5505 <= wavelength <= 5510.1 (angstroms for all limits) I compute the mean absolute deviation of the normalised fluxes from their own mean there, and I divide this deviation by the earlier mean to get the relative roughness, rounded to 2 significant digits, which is 0.028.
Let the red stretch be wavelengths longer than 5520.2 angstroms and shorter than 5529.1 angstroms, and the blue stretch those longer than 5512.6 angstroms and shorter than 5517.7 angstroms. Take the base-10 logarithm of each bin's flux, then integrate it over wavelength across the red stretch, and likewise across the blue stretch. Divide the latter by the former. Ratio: 0.63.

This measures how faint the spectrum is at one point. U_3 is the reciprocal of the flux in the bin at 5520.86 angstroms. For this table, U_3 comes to 1.15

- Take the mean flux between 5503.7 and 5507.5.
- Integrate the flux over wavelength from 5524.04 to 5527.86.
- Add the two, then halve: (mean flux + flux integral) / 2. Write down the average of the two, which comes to 2.14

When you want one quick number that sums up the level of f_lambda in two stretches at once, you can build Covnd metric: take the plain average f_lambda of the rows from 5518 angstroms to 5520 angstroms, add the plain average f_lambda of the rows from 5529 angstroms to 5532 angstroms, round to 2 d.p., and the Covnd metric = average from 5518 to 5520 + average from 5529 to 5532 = 1.60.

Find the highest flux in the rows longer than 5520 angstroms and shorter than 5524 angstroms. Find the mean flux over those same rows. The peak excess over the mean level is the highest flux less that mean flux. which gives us 0.026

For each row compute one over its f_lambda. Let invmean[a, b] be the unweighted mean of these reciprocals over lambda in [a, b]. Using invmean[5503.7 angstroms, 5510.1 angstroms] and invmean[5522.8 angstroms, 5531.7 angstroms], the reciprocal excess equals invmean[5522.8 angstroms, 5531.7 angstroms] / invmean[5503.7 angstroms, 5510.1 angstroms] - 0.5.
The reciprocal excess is 0.501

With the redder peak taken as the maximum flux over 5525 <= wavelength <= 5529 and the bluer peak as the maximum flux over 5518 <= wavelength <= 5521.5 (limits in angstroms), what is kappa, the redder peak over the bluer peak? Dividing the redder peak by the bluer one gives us 1.15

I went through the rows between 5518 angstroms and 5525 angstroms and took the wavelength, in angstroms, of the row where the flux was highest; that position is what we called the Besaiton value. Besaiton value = 5524.68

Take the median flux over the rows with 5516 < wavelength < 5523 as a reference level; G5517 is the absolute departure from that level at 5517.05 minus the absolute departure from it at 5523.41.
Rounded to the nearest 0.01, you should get -0.01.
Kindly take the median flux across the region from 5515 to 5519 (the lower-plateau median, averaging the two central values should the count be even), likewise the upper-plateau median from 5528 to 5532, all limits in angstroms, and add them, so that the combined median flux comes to 1.65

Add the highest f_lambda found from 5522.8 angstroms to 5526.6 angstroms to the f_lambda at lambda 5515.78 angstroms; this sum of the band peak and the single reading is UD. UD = 1.84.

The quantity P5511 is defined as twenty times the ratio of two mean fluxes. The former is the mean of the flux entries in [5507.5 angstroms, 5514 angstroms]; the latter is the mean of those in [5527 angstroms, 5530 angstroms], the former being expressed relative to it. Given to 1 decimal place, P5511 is 18.9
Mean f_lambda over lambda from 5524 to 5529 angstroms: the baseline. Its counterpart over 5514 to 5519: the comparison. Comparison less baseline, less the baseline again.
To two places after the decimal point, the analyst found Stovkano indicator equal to -0.92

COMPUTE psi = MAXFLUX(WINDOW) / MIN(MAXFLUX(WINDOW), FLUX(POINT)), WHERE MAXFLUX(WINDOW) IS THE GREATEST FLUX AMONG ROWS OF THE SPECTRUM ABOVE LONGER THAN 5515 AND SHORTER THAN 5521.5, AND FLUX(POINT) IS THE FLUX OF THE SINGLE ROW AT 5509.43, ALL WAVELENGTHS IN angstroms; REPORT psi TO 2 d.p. 1.13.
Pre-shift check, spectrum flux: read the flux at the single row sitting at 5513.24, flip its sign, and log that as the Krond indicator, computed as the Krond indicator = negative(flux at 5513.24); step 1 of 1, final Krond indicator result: -0.769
